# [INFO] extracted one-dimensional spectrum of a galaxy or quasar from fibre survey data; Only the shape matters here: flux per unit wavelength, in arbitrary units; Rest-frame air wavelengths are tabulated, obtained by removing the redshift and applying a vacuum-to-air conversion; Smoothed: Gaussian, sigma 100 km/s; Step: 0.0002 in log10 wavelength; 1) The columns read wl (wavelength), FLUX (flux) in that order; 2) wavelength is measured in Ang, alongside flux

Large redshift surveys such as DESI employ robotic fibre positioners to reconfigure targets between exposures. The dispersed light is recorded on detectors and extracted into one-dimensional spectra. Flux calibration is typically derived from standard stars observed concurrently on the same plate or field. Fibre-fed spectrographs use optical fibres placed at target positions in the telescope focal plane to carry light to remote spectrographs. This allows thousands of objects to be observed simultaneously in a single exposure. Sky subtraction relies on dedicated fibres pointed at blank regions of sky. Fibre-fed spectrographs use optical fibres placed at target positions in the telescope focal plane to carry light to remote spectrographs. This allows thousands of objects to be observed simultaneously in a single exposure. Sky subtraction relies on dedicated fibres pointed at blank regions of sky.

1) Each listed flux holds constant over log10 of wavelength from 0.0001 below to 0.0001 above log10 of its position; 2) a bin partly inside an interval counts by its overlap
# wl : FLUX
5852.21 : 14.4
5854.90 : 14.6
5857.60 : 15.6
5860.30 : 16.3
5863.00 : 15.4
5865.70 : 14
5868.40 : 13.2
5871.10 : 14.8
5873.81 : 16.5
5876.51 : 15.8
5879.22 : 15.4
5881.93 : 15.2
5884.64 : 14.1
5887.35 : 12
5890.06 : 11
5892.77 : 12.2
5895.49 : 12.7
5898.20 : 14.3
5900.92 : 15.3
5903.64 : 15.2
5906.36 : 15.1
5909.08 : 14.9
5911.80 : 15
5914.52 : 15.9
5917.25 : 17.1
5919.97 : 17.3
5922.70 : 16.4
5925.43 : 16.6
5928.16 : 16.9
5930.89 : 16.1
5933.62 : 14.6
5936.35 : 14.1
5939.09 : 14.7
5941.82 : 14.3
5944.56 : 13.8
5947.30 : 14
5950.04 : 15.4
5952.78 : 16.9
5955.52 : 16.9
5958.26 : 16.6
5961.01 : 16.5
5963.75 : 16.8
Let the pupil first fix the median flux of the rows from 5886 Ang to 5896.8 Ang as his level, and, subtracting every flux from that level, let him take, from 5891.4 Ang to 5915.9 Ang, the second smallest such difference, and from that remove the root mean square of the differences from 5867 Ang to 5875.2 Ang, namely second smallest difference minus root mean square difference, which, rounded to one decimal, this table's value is -6.2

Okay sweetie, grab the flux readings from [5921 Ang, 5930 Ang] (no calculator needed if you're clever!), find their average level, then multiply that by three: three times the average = 50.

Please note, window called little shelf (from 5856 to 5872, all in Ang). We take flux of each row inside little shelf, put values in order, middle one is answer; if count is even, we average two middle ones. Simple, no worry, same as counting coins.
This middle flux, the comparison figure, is 15.10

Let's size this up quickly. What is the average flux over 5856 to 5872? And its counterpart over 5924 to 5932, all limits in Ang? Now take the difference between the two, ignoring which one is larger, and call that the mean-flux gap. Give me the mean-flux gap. 1.7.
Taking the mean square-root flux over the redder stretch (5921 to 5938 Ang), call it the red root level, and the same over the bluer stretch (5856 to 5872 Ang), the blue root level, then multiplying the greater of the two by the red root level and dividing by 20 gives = 0.788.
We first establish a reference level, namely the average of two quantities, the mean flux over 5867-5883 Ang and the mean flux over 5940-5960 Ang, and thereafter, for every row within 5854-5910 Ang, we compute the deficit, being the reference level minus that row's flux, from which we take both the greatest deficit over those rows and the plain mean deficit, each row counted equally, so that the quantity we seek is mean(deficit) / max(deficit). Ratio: 0.2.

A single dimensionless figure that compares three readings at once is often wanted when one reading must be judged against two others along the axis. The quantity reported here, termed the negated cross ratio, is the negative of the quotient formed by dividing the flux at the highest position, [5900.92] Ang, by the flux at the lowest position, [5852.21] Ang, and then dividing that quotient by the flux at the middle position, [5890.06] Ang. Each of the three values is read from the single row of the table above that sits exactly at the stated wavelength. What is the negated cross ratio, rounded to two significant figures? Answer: -0.097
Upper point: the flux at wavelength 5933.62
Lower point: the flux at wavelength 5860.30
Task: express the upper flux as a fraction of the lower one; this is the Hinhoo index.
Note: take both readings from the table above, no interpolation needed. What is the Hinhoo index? 0.90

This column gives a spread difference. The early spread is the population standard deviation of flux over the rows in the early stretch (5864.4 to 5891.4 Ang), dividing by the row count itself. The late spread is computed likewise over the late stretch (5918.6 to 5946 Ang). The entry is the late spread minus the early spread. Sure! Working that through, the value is -0.4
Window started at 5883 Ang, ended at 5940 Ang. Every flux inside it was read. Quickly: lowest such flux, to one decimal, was 11.0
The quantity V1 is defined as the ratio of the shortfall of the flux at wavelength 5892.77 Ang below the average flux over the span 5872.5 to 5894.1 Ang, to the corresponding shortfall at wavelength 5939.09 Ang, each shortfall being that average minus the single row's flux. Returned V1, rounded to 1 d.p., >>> -2.7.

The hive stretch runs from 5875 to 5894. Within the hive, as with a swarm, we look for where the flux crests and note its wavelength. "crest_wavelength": 5876.51 Ang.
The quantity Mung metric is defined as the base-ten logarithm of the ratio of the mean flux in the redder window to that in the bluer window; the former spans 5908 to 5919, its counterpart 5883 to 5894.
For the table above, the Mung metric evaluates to 0.11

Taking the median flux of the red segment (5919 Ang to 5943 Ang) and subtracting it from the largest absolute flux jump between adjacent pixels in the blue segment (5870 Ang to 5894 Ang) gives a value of -14.0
